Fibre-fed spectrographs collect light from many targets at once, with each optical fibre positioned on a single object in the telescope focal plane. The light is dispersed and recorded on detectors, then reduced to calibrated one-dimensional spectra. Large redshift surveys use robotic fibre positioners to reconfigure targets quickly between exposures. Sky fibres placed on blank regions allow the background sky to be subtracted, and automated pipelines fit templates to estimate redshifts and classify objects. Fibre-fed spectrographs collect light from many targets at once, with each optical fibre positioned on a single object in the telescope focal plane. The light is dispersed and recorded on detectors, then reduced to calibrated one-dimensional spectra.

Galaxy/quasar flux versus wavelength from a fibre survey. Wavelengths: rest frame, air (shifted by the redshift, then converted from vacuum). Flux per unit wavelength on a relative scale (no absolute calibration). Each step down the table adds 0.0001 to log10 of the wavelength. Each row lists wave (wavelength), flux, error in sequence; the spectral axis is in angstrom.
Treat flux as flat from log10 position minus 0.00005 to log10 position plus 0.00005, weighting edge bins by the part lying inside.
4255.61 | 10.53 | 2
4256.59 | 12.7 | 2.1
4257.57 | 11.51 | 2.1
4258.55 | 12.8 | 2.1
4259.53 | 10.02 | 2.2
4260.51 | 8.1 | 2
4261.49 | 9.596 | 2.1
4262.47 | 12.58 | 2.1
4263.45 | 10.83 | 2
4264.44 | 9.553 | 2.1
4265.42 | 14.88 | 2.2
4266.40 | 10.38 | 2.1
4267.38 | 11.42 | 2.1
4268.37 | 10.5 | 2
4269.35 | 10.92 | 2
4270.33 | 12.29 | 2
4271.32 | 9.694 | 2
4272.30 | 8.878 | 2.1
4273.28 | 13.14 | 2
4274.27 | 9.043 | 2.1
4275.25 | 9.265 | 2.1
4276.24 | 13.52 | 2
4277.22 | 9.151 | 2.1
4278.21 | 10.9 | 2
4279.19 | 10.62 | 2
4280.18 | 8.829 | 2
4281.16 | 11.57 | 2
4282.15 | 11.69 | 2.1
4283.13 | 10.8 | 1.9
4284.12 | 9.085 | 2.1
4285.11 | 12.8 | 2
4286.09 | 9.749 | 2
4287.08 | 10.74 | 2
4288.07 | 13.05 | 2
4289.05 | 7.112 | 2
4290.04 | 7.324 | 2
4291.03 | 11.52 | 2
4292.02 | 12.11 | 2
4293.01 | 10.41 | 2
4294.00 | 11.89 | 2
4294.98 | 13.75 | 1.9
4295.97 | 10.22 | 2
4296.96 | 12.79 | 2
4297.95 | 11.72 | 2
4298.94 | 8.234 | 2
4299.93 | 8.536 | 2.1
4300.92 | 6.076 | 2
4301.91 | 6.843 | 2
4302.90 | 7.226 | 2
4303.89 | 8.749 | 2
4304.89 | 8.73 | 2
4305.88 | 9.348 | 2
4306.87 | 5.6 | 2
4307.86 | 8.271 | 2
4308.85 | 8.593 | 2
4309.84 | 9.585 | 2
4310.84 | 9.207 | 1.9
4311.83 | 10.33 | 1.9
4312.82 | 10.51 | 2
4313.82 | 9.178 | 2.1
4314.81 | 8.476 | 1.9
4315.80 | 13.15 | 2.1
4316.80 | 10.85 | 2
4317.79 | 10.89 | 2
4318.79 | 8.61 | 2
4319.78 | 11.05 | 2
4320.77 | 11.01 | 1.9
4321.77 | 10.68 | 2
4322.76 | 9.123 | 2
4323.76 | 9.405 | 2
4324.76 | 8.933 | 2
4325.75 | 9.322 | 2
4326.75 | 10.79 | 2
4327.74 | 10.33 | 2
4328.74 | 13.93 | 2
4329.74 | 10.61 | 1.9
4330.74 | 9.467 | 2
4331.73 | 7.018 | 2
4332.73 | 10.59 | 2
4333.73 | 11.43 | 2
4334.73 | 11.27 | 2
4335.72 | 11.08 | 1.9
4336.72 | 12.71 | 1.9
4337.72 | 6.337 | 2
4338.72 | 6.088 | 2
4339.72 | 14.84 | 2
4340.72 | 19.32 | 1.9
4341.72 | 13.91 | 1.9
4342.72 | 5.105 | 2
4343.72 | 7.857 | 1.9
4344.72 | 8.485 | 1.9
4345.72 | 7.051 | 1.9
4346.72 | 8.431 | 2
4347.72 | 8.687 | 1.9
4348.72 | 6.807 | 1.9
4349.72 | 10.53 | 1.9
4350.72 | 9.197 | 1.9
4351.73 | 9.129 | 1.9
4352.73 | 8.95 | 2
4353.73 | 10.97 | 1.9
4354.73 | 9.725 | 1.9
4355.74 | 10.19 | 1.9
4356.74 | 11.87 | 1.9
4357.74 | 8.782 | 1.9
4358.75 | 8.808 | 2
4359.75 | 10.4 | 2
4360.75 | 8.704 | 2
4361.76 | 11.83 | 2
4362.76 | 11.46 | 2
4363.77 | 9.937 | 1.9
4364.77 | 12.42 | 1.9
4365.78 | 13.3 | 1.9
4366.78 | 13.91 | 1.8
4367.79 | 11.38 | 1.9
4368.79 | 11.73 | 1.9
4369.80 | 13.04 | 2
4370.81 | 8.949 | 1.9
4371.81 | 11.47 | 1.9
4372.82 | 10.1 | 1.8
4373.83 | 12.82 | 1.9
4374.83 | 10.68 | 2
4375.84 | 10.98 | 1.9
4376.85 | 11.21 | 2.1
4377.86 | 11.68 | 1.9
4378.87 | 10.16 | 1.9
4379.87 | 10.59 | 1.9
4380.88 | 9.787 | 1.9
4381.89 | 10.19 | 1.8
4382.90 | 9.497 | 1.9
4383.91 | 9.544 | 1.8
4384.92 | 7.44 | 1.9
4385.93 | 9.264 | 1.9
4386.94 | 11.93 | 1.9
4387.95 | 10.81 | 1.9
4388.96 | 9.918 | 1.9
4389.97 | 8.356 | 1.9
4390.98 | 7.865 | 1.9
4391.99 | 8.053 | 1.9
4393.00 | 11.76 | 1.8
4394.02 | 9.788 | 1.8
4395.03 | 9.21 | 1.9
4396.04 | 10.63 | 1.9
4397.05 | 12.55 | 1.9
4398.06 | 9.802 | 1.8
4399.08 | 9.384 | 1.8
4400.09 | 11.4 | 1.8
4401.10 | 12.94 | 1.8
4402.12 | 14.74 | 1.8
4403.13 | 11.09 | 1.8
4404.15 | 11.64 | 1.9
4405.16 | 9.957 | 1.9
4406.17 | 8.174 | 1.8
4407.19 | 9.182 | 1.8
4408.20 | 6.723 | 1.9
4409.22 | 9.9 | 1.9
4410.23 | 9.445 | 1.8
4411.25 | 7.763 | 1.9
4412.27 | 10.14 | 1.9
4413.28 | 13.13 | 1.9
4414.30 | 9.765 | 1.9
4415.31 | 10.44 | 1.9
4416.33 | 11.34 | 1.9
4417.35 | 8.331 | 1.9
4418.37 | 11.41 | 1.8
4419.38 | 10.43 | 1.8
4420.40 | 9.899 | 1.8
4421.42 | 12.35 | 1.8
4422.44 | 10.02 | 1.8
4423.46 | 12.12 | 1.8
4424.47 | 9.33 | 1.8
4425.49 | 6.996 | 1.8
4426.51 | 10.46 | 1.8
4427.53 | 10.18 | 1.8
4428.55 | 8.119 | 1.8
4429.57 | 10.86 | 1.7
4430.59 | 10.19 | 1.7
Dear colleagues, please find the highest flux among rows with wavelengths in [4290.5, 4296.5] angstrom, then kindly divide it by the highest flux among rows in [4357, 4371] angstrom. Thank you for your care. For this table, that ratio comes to 1.0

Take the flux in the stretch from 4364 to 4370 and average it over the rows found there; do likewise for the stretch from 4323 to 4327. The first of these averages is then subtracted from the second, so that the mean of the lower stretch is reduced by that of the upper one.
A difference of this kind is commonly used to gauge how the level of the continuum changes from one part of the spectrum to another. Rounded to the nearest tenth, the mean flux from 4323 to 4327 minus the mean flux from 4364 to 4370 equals -3.0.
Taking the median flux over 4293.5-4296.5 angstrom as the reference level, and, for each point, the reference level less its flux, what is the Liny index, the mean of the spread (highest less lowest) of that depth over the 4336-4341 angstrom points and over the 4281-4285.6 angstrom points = 8.5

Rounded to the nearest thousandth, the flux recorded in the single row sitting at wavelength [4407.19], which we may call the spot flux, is 9.182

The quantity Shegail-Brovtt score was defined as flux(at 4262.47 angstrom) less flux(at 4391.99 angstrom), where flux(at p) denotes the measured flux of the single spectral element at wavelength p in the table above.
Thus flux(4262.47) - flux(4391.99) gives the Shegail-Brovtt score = 5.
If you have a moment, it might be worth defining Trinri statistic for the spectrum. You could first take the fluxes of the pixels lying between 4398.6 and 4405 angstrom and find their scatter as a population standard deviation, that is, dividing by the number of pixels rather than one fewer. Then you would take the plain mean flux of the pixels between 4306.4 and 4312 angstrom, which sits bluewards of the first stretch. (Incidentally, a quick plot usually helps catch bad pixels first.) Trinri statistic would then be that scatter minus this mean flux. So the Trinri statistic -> -6.9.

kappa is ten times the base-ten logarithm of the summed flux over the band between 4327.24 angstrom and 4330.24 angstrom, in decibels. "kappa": 15.4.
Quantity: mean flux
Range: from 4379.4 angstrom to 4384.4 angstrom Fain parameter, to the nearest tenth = 9.9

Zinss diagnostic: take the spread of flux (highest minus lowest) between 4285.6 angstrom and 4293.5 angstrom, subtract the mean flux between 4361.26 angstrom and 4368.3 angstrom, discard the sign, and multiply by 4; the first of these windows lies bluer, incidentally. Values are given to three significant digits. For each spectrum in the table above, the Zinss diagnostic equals 24.4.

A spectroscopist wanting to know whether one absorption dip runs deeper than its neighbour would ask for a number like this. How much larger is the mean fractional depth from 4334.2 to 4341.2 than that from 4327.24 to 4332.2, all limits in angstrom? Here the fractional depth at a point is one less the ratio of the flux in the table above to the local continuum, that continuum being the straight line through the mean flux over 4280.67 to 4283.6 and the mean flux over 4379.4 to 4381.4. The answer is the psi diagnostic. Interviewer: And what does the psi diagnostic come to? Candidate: -0.14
